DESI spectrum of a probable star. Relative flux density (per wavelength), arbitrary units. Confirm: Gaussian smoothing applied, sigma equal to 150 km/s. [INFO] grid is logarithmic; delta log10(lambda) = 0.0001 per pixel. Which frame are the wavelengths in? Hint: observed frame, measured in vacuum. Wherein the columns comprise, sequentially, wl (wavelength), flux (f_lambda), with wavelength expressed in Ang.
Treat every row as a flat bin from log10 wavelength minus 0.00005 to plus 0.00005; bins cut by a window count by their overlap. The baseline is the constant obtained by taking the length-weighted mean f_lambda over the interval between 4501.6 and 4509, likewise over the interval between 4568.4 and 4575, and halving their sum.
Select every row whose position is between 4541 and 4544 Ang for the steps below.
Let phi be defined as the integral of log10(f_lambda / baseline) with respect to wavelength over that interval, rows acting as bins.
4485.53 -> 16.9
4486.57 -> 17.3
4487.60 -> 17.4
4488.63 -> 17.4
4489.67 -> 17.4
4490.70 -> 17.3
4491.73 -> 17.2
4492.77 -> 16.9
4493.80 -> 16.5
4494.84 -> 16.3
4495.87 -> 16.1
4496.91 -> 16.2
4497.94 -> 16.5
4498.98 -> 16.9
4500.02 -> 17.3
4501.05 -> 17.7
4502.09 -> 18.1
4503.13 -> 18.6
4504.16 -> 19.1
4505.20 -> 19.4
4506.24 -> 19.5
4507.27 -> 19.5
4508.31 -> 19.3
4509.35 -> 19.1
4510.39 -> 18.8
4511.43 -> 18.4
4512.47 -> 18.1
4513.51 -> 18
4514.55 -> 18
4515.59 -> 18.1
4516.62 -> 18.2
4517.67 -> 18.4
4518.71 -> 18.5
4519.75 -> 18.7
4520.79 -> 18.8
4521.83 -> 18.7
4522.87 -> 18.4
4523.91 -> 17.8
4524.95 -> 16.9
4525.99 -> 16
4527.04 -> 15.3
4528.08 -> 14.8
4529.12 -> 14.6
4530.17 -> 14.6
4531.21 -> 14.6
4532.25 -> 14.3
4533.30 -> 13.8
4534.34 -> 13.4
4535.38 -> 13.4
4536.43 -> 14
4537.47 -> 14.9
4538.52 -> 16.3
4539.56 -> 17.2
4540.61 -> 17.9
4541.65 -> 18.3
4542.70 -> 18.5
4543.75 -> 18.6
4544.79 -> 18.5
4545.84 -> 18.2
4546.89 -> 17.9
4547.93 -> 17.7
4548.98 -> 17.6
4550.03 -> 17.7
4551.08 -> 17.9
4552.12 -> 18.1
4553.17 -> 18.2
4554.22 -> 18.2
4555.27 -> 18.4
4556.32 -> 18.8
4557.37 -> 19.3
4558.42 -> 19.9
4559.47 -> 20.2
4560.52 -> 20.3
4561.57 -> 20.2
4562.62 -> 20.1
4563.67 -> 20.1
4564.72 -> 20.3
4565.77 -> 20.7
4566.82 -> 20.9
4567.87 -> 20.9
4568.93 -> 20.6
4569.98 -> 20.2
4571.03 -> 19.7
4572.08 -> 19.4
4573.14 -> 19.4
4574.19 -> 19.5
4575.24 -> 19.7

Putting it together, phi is -0.07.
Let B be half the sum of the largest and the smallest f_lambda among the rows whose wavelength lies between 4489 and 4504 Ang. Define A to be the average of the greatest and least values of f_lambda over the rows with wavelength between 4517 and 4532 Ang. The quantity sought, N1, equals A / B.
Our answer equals 0.96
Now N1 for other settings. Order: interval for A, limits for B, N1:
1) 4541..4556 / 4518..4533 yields 1.09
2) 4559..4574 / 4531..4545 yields 1.26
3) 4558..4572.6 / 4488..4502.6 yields 1.18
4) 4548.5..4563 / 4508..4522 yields 1.02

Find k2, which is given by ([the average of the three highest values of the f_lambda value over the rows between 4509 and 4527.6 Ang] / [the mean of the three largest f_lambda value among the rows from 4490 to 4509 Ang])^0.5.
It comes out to 0.99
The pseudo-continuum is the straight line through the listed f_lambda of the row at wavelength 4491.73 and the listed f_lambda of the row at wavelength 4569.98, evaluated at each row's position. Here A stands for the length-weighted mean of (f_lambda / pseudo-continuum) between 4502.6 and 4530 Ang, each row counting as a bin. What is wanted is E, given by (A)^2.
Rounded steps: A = 0.99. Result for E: 0.99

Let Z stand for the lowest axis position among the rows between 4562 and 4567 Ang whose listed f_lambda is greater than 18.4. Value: 4562.62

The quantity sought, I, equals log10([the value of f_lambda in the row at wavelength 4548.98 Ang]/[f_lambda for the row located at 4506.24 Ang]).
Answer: -0.04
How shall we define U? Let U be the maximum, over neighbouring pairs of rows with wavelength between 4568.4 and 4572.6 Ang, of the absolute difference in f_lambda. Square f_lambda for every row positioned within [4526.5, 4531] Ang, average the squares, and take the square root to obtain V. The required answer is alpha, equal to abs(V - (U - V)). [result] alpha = 29.2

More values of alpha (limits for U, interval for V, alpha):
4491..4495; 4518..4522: 37.0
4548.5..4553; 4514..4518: 36.2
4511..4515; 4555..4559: 37.9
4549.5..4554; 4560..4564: 40.2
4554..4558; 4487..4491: 34.3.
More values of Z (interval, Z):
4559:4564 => 4559.47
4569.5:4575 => 4569.98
